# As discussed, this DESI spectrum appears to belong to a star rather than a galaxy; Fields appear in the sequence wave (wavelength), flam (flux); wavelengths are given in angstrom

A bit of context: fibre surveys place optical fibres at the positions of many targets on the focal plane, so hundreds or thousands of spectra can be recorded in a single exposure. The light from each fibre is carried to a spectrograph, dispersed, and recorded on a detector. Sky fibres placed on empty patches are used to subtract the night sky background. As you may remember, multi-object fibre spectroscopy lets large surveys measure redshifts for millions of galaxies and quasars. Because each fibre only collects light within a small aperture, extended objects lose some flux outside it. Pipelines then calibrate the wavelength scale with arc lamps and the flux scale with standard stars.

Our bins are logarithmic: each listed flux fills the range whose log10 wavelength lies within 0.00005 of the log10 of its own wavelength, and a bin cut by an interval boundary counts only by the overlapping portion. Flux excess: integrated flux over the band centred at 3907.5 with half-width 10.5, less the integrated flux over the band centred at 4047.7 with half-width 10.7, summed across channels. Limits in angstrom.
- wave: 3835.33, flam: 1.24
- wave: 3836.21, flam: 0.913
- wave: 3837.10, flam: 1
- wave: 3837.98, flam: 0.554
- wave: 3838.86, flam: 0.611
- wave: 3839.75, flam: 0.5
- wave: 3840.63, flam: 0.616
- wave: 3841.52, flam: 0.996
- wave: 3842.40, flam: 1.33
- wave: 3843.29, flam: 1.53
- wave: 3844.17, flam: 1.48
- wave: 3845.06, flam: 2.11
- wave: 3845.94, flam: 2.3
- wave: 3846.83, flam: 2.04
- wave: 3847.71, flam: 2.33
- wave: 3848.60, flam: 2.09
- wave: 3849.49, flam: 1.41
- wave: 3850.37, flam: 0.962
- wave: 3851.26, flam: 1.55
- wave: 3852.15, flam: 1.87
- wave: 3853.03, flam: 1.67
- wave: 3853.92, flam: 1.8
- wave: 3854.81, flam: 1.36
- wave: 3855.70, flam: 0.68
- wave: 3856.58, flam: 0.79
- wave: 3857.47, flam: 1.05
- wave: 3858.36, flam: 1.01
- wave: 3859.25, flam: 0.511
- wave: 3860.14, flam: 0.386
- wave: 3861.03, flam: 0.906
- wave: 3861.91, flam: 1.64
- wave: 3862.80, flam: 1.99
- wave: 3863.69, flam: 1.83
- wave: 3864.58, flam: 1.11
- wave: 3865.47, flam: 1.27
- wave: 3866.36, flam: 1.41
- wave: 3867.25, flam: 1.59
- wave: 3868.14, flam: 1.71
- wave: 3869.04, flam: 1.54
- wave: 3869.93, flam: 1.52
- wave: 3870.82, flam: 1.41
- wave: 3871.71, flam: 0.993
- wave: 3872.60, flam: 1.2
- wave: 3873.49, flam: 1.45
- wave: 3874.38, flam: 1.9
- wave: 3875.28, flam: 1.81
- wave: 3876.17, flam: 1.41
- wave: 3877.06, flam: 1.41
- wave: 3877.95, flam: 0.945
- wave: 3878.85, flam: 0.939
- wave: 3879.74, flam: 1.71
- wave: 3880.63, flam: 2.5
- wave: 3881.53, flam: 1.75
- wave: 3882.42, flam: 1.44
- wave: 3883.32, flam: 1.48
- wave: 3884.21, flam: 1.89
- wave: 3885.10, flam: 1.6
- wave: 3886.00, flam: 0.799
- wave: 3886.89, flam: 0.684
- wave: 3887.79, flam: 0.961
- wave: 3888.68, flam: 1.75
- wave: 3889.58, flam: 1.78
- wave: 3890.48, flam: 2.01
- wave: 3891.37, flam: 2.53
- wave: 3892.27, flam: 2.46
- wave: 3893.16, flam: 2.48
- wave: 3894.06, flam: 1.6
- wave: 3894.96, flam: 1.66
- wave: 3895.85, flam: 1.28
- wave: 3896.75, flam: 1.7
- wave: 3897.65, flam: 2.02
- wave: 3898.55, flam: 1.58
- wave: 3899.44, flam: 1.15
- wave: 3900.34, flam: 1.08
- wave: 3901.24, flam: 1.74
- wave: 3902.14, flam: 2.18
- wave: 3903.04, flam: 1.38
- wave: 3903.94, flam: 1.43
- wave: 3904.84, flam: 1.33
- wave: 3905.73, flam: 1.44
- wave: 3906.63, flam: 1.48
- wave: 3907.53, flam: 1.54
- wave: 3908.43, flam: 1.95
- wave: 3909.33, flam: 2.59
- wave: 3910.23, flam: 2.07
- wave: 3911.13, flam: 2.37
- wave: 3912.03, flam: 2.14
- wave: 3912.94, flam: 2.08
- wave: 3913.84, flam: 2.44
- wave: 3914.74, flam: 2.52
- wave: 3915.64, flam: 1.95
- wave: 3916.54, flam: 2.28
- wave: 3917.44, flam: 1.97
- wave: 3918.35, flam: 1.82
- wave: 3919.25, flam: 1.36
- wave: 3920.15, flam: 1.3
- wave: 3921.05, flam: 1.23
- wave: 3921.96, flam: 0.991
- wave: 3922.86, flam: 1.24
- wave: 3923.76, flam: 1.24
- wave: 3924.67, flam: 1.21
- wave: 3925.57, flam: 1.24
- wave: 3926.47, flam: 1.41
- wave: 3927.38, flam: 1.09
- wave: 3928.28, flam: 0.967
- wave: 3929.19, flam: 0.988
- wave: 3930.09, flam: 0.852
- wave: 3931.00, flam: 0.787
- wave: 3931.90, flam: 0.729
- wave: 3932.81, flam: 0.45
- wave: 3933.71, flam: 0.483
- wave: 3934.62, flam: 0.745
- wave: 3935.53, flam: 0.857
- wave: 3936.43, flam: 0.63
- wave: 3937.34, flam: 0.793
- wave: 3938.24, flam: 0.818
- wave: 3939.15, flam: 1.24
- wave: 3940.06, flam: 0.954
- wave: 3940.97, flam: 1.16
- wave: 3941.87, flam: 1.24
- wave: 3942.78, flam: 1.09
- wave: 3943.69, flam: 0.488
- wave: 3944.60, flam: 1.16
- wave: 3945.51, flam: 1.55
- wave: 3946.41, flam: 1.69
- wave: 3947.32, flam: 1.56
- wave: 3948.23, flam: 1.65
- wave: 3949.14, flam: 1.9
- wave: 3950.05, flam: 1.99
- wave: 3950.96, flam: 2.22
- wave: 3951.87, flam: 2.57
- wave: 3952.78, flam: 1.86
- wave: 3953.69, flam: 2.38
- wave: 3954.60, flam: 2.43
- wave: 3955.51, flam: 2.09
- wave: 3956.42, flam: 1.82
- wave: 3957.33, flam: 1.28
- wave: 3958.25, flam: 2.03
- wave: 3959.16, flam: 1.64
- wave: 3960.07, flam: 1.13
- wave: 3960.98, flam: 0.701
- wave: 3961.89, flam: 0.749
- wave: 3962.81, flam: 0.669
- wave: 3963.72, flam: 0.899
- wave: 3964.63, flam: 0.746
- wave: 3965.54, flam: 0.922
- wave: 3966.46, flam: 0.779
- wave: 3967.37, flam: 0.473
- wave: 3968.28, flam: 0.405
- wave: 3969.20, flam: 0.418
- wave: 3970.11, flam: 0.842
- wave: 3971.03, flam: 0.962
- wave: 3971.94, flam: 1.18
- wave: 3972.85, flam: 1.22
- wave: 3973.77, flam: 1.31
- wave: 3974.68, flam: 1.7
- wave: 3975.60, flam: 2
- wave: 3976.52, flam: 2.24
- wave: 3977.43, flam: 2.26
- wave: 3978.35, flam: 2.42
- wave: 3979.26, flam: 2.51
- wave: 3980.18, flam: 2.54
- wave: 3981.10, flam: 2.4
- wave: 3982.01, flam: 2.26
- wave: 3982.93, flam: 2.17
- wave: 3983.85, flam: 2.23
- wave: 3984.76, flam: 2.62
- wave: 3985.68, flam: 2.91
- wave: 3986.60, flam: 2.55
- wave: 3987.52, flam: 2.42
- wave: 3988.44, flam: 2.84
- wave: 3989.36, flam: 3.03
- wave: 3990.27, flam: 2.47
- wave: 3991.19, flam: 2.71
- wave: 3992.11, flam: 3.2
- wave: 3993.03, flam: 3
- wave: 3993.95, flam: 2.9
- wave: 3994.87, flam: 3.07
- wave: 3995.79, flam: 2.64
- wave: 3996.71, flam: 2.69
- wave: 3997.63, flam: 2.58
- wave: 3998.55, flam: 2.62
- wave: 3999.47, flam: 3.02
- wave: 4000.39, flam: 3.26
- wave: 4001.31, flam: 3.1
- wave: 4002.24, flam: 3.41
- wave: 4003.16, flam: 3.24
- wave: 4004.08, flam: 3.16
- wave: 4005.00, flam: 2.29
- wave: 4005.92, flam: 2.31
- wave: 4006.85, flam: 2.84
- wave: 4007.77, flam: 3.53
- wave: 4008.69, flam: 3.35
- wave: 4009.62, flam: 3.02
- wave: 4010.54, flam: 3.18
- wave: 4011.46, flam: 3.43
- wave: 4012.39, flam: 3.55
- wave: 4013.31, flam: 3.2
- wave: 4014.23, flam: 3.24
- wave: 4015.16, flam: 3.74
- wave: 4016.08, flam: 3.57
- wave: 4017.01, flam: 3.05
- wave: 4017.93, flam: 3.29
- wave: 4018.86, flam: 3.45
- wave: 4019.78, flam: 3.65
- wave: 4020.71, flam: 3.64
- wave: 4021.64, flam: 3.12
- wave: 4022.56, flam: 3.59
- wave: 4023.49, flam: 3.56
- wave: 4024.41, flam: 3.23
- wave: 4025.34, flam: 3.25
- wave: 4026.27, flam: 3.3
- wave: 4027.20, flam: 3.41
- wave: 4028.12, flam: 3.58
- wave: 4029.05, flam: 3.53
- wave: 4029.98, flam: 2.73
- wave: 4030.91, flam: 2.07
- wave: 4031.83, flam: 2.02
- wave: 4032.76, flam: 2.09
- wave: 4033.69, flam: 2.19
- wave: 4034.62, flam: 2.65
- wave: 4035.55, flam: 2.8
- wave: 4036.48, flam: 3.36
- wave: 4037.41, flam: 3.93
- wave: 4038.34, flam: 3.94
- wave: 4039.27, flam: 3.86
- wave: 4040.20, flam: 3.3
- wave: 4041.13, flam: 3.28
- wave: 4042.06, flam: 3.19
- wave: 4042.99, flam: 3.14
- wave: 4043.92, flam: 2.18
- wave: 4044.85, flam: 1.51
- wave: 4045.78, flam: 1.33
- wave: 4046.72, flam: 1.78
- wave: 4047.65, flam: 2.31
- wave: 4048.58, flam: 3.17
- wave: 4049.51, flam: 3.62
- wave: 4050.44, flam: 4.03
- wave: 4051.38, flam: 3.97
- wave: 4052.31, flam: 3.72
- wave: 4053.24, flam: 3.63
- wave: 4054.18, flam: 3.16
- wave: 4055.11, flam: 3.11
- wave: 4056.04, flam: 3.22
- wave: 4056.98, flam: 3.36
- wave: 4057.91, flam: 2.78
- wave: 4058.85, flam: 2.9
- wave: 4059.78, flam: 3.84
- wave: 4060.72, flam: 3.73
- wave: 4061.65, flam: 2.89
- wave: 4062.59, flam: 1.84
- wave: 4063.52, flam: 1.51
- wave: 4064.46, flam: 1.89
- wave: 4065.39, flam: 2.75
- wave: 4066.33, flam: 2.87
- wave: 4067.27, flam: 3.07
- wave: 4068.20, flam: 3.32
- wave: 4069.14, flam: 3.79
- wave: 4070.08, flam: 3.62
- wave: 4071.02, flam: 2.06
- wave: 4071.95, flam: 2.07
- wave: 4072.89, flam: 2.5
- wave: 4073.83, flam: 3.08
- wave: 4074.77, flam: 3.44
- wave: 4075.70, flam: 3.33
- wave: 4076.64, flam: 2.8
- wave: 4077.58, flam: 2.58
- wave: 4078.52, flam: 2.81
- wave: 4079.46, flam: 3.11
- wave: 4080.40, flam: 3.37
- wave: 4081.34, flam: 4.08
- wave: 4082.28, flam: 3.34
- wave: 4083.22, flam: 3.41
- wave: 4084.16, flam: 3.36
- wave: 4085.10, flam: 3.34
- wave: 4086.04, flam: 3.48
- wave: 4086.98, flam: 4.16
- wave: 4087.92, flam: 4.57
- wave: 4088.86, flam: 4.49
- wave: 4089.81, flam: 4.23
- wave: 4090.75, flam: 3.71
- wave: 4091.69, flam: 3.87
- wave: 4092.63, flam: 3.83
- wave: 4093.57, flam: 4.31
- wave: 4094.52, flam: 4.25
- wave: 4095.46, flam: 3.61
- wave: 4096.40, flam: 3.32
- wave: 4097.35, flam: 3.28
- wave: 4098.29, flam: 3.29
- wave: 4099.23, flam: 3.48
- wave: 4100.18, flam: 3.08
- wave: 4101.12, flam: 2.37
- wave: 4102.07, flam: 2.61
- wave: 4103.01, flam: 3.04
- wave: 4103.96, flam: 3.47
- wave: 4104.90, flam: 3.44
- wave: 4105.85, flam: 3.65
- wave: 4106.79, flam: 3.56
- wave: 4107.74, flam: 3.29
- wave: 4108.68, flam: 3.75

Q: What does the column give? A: -28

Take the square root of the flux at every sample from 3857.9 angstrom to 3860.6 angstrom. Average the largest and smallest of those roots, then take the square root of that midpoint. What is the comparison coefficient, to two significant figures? 0.90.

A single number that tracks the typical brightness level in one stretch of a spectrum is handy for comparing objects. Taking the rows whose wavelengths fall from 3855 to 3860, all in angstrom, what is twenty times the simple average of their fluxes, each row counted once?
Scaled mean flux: 16.2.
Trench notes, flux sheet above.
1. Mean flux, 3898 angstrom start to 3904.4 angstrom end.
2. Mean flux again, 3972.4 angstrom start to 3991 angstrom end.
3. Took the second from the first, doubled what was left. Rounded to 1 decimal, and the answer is -1.6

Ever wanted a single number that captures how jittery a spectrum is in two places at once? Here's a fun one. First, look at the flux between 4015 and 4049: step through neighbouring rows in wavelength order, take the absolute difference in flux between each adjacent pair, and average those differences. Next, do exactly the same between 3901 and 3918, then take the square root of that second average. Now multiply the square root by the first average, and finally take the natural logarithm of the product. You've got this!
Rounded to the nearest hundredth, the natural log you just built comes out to -1.79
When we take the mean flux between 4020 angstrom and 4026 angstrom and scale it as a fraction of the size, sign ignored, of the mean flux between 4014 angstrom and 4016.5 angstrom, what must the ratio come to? 1.0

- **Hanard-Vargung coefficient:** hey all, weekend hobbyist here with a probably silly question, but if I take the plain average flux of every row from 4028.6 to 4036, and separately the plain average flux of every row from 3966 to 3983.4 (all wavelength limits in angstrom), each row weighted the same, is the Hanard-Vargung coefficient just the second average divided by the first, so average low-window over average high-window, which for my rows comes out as 0.63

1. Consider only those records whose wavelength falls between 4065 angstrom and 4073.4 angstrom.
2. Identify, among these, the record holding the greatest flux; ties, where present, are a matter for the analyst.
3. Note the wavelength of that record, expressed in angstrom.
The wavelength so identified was 4069.14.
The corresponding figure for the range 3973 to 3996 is 3992.11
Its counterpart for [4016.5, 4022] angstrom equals 4019.78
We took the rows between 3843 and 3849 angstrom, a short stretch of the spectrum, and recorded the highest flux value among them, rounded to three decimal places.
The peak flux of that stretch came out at 2.330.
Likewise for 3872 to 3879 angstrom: 1.900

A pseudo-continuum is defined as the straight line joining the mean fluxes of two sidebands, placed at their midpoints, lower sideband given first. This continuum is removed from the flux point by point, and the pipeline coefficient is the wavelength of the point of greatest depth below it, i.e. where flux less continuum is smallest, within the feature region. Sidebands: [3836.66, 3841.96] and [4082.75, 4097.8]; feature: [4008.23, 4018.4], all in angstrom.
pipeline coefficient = 4017.01 angstrom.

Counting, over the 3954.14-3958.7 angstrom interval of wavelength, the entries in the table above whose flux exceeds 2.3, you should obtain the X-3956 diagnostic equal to 1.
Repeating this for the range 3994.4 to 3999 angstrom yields 5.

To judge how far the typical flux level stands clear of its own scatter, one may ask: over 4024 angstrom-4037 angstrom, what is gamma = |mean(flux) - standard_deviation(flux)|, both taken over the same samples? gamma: 2.3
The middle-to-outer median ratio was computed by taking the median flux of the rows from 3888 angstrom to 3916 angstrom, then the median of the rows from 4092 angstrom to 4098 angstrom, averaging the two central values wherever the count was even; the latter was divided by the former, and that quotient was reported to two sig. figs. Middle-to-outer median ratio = 2.1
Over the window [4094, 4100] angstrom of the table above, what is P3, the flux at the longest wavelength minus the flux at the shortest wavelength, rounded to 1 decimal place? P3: -0.8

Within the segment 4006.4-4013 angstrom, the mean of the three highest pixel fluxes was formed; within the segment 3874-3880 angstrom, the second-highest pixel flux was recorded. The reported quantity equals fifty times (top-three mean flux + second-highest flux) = 266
